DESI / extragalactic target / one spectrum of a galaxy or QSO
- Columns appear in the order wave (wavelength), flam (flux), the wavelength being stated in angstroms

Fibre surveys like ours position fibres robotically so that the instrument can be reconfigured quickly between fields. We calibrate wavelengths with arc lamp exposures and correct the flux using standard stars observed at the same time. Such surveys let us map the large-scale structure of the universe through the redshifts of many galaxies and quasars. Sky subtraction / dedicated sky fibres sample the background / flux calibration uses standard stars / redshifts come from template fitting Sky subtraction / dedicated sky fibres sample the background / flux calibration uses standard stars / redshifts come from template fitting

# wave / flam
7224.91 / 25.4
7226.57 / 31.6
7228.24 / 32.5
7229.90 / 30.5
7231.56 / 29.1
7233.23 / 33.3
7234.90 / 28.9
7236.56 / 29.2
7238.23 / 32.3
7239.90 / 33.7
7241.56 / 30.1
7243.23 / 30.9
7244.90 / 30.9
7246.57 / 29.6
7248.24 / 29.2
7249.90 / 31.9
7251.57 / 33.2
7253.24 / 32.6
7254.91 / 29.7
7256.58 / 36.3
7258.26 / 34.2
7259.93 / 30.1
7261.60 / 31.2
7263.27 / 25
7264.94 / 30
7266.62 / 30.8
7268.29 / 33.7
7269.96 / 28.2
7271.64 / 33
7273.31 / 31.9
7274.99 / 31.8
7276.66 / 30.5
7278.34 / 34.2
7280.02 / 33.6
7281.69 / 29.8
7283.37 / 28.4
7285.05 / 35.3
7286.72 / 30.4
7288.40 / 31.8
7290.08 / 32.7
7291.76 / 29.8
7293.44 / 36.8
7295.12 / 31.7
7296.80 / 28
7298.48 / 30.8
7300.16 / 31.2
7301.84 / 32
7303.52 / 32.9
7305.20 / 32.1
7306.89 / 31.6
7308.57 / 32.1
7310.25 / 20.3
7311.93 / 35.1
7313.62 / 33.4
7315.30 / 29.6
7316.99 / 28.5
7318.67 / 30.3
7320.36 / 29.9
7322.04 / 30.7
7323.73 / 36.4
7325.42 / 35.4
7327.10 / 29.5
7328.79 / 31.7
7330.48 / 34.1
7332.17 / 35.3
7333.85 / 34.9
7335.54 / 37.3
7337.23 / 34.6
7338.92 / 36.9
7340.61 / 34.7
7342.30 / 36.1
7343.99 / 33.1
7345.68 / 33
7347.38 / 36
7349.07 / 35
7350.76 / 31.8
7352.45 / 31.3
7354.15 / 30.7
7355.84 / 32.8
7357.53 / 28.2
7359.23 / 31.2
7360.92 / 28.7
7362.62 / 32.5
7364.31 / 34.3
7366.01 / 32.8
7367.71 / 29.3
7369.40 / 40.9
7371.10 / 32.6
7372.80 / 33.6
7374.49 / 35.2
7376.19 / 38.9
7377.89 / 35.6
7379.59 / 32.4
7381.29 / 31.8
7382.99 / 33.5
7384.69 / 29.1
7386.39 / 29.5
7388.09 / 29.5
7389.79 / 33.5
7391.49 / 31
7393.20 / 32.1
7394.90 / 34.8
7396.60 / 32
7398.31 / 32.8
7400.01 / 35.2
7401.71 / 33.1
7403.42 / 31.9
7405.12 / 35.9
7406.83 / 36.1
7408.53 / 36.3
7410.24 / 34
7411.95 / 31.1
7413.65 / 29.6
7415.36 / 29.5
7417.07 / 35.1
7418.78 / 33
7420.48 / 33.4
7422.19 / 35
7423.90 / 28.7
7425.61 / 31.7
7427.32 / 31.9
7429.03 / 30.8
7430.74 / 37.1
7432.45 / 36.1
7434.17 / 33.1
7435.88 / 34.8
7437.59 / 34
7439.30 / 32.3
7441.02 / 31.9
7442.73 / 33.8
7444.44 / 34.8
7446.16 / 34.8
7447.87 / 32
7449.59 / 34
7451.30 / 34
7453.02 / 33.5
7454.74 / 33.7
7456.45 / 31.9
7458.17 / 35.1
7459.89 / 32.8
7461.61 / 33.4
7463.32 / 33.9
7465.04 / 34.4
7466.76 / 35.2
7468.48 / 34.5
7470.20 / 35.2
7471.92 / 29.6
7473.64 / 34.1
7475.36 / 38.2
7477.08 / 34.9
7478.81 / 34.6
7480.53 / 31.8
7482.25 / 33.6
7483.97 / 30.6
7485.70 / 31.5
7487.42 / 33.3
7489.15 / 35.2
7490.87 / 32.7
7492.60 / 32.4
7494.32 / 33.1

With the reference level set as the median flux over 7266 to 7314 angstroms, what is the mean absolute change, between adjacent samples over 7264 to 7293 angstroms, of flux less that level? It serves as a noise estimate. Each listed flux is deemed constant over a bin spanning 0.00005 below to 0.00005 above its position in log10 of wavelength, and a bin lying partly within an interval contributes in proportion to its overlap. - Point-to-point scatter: 2.7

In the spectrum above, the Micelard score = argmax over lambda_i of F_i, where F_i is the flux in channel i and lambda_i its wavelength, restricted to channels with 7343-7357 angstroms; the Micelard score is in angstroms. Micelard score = 7347.38 angstroms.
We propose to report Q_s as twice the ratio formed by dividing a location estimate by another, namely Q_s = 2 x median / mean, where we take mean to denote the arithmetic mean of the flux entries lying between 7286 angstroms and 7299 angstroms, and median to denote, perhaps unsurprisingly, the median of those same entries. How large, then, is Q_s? 1.98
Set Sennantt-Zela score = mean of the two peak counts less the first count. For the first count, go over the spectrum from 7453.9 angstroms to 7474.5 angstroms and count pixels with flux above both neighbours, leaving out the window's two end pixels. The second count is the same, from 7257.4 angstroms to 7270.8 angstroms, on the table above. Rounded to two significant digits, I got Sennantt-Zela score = -0.50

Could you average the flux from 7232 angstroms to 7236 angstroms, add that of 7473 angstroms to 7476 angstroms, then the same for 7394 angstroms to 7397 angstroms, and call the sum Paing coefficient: 101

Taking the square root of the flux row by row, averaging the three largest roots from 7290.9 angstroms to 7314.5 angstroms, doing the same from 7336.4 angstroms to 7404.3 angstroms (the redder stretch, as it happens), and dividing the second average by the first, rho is 1.05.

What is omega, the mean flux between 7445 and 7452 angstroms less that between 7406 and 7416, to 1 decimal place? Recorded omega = 0.9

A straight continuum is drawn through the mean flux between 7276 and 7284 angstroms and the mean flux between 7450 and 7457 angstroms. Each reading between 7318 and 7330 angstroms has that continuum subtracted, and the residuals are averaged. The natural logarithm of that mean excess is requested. -1.7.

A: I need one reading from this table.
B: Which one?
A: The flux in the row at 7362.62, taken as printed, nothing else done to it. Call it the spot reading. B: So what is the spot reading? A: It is 32.5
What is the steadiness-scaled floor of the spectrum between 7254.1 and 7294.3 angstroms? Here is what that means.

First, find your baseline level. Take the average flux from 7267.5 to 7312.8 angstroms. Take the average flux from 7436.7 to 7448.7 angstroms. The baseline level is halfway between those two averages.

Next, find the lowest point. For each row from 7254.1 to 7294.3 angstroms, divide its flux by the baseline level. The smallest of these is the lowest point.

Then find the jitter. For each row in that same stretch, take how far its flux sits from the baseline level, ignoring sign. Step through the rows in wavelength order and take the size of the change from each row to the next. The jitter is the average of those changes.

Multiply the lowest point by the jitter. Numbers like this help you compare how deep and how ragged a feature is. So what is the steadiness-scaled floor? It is 1.23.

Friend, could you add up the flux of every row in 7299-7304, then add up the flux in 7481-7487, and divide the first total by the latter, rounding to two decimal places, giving 1.00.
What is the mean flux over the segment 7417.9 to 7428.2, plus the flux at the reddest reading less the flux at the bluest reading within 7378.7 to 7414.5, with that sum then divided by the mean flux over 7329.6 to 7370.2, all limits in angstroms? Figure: 0.88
